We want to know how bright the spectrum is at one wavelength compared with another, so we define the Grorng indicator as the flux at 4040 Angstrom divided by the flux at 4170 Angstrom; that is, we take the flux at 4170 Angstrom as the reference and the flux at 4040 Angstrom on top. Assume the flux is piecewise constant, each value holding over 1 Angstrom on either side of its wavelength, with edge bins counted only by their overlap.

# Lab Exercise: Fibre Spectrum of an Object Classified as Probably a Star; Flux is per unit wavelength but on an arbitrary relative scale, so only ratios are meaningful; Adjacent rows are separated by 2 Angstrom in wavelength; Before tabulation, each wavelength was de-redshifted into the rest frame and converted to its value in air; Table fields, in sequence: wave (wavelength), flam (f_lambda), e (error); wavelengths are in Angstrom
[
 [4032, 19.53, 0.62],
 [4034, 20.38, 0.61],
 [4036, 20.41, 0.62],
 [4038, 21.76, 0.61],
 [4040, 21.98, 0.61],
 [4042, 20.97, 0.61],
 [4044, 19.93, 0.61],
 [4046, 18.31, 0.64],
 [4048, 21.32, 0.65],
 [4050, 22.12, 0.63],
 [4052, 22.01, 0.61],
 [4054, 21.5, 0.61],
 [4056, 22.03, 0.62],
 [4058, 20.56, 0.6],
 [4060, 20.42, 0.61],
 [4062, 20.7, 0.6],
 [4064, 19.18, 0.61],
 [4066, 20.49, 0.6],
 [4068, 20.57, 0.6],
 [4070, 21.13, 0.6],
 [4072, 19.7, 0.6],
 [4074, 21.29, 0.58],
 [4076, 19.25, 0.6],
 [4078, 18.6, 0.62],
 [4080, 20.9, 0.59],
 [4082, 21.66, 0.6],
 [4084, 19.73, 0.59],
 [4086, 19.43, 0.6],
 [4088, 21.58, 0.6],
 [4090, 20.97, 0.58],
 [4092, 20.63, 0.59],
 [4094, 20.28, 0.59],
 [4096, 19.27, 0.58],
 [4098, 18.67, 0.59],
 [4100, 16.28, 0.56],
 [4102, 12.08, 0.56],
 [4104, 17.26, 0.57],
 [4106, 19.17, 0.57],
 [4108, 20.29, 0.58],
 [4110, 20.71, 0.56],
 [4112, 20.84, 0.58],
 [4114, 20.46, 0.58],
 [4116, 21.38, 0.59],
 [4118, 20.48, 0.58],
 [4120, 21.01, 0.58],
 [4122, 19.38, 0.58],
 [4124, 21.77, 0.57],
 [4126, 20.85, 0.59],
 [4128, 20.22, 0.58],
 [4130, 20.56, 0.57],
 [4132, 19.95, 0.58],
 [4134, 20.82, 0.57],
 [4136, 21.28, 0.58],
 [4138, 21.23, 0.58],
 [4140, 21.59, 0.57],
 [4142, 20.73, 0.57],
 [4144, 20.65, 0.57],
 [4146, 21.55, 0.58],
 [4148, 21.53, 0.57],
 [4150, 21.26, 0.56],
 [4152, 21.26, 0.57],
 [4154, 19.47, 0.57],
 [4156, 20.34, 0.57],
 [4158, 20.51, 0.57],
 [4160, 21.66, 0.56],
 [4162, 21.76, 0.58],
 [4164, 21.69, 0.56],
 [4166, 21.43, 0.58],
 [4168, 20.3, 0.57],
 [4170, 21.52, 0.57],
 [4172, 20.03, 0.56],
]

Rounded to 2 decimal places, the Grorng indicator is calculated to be 1.02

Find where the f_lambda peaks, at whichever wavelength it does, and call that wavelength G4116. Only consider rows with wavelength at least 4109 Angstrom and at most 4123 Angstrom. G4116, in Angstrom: 4116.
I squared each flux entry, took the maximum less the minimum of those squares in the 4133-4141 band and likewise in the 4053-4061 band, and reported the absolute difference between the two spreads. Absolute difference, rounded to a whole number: 36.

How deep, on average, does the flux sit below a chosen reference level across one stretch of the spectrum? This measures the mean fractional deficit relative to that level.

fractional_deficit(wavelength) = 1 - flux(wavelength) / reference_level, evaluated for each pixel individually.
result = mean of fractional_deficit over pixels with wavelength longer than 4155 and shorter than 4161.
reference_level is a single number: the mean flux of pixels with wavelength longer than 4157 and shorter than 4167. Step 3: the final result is 0.027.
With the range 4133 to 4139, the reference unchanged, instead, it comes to 0.014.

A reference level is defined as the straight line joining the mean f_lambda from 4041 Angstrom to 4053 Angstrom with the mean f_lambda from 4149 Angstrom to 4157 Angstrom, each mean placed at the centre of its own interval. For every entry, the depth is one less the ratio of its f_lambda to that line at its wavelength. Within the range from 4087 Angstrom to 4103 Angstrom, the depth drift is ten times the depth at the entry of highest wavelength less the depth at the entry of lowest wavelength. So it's 4.6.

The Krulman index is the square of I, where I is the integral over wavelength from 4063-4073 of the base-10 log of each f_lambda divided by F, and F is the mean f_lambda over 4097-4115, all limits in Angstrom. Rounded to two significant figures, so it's 0.16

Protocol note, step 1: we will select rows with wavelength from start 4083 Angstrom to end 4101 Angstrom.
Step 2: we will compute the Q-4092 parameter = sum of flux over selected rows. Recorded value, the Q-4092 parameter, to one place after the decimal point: 176.8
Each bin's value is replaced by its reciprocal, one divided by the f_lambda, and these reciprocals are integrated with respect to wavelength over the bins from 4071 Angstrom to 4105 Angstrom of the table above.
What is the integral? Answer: 1.80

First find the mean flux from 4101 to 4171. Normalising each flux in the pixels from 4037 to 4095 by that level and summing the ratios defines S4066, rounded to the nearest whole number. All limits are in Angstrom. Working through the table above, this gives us 29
